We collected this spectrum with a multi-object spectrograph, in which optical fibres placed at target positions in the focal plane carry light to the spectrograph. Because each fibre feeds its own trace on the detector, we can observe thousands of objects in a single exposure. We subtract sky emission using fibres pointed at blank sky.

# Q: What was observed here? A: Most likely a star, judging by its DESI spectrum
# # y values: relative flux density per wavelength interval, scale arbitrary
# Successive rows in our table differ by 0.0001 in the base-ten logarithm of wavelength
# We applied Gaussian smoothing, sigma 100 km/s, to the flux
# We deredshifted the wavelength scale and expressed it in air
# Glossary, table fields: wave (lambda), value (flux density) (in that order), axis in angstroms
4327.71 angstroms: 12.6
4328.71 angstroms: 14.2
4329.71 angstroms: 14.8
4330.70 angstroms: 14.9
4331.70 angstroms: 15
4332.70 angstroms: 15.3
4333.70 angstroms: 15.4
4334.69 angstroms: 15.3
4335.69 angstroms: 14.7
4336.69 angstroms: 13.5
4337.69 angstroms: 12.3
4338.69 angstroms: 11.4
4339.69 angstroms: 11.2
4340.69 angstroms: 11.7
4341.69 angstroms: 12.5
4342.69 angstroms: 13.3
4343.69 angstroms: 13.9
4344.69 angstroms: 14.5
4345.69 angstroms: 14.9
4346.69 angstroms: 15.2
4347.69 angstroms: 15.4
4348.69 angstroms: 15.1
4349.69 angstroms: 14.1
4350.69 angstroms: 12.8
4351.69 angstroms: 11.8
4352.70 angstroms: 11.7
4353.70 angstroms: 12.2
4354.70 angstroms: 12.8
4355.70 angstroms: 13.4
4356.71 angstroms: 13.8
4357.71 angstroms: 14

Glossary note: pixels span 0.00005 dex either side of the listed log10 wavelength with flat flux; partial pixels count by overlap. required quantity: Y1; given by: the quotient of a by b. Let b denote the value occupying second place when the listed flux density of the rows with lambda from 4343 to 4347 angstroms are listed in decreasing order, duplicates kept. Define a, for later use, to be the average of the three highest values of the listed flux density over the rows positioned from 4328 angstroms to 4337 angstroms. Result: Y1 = 1.03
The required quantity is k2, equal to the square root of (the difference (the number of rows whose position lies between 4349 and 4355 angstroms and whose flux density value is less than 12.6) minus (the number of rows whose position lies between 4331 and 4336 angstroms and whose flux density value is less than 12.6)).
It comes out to 1.73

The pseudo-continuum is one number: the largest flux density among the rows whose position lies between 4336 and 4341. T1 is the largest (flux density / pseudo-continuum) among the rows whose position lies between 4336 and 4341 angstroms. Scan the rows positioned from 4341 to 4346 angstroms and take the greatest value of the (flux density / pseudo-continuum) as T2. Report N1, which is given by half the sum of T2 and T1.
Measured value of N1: 1.05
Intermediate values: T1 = 1.00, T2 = 1.10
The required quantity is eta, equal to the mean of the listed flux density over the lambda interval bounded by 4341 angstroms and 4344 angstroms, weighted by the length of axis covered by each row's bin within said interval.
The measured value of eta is 13.1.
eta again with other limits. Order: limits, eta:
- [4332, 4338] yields 14.5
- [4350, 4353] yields 12.2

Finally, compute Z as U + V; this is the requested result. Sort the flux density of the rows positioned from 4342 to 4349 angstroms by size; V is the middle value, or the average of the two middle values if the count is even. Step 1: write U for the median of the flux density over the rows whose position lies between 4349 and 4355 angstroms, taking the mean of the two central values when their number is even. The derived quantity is 27.4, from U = 12.5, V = 14.9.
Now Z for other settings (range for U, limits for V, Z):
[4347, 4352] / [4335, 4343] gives 26.5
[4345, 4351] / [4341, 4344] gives 28.3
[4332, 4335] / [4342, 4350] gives 30.0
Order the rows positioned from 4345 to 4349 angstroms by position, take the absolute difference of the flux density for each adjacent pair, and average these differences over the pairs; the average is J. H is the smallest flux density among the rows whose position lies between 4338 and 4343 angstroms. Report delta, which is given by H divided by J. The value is 42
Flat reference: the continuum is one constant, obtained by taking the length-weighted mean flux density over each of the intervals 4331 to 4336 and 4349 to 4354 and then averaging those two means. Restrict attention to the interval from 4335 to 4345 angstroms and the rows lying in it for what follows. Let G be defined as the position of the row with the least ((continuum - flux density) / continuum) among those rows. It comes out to 4335.69 angstroms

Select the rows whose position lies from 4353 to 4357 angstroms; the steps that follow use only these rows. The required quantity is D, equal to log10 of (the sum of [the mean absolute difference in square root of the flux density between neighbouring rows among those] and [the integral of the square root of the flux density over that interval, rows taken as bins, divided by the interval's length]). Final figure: 0.565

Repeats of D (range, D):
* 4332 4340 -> 0.578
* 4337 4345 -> 0.560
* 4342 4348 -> 0.586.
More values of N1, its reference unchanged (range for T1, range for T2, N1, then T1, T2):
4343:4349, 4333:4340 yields 1.14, 1.14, 1.14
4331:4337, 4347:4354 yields 1.14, 1.14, 1.14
